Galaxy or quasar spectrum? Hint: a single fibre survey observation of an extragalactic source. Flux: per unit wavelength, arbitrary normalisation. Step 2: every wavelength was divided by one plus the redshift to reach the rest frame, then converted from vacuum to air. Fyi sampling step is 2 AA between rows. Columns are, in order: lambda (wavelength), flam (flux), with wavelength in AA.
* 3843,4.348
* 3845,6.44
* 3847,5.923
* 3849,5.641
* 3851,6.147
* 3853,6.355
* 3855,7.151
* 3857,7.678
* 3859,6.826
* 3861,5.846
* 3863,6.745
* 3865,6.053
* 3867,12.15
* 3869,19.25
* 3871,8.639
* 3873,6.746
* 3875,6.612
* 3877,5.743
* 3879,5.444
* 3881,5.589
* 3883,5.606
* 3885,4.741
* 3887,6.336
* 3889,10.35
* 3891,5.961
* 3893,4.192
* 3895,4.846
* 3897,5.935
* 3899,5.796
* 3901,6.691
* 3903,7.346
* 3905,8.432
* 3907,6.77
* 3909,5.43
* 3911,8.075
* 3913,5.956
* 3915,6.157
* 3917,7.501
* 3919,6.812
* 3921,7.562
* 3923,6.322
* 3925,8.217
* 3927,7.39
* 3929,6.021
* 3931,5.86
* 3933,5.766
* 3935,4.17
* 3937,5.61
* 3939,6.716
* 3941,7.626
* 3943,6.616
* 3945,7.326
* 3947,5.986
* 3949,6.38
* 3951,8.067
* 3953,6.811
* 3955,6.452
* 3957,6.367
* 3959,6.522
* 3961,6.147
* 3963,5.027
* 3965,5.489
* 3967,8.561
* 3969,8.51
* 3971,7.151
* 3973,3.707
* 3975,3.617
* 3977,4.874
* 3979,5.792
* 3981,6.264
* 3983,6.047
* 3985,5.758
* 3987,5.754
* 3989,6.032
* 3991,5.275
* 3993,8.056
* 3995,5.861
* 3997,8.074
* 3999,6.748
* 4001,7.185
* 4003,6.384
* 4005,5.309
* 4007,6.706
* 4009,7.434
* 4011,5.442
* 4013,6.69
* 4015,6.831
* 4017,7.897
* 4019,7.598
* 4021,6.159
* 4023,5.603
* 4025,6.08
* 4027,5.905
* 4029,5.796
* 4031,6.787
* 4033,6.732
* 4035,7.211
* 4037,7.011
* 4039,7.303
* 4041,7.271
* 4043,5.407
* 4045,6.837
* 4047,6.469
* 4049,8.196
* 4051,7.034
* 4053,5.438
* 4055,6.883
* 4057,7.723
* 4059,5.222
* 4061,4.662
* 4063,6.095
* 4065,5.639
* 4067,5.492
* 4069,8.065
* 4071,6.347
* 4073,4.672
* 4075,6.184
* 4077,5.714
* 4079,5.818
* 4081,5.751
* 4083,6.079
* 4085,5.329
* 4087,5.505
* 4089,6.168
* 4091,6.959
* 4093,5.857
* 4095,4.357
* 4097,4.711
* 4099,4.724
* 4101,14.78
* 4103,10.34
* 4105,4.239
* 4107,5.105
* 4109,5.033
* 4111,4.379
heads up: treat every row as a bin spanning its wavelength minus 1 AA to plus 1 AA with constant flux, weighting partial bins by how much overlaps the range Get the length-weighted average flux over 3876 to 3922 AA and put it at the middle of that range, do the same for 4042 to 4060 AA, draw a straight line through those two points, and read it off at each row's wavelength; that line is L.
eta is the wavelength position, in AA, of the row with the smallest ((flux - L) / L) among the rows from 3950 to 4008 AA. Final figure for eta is 3975 AA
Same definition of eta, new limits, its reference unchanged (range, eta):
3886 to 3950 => 3935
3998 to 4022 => 4005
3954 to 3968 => 3963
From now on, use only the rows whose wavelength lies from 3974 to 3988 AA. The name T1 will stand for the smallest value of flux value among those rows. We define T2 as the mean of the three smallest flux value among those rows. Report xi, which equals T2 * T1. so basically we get 17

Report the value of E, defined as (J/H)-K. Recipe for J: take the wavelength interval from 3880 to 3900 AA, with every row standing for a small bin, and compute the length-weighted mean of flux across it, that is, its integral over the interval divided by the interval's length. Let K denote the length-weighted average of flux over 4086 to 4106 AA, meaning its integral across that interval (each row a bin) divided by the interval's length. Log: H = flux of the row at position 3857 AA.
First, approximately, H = 7.678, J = 5.94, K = 6.76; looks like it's -6.0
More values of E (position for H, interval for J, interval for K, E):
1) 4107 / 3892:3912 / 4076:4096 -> -4.5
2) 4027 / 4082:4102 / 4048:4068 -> -5.1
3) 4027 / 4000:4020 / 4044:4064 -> -5.3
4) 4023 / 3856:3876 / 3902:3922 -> -5.5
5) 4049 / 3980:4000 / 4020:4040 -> -5.7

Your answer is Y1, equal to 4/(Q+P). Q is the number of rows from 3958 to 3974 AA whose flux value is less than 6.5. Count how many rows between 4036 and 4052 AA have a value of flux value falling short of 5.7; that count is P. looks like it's 0.80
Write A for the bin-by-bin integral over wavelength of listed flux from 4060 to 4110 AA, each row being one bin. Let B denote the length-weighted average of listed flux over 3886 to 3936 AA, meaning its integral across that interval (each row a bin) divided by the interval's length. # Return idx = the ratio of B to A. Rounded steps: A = 307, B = 6.6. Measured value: 0.0213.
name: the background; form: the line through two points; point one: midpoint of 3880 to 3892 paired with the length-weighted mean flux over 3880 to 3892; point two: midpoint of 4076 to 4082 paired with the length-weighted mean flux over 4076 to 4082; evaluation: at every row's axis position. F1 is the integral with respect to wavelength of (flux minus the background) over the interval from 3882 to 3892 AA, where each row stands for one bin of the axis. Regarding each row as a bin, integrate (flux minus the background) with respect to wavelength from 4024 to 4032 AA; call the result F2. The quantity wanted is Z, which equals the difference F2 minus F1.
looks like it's 0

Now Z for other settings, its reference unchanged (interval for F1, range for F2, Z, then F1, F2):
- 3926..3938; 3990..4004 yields 16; -6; 11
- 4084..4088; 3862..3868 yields 12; -1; 11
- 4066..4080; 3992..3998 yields 4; 4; 8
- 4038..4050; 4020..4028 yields -12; 12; 0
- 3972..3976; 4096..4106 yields 31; -10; 21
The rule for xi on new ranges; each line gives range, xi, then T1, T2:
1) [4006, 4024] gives 31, 5.442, 5.7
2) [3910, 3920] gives 38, 5.956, 6.3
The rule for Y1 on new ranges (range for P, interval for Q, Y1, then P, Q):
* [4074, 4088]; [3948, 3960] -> 0.80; 2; 3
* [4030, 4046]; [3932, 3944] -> 1.00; 1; 3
